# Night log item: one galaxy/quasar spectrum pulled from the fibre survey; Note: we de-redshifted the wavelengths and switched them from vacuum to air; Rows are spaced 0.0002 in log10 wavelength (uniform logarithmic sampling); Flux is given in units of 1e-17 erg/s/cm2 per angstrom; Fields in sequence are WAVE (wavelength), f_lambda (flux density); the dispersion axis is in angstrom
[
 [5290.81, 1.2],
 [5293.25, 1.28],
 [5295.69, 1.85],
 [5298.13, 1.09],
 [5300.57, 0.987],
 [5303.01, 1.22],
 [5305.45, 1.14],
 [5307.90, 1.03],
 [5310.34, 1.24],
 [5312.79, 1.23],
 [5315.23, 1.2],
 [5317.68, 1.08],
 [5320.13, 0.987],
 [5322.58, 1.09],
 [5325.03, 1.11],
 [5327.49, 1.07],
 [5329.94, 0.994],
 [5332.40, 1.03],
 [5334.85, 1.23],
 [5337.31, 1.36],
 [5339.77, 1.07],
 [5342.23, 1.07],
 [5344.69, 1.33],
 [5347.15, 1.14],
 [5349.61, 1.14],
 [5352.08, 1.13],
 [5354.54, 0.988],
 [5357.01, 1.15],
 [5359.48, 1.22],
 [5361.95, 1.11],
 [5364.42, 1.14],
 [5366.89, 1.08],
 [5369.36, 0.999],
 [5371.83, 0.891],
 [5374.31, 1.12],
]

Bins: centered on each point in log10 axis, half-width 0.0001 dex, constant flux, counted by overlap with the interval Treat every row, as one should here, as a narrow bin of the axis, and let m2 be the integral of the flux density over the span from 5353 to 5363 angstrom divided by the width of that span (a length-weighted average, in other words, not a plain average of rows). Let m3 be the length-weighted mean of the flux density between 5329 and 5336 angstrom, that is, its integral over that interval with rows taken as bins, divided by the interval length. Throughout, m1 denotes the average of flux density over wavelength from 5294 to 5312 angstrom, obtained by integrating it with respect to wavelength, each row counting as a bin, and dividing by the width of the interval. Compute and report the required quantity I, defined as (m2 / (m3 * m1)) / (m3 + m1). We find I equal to 0.36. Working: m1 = 1.22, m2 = 1.12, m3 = 1.09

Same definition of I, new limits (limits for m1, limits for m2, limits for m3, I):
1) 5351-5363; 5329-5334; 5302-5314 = 0.34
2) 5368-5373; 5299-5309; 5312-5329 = 0.51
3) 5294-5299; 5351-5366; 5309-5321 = 0.25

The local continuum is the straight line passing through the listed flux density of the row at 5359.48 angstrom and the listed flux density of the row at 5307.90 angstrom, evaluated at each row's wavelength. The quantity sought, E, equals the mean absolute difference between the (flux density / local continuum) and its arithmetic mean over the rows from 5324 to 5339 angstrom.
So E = 0.086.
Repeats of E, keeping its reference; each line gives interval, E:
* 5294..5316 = 0.153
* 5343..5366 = 0.054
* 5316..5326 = 0.035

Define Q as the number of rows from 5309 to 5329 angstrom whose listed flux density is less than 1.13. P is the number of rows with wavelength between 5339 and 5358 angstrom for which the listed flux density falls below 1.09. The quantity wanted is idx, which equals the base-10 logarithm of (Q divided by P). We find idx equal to 0.2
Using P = 3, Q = 5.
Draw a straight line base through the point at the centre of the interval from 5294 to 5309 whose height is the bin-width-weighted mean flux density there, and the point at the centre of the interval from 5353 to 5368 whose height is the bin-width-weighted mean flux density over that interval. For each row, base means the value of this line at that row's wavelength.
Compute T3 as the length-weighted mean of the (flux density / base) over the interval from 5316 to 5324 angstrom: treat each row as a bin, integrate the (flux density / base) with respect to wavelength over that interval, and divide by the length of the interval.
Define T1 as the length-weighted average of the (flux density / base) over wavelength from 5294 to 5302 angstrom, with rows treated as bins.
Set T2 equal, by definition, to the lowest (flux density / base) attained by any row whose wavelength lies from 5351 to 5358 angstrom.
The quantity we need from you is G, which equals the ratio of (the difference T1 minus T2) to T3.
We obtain 0.21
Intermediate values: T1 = 1.06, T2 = 0.88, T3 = 0.89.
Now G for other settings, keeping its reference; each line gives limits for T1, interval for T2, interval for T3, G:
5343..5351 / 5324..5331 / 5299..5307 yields 0.22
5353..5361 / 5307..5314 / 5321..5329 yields 0.16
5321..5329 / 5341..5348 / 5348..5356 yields -0.02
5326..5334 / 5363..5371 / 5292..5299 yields -0.02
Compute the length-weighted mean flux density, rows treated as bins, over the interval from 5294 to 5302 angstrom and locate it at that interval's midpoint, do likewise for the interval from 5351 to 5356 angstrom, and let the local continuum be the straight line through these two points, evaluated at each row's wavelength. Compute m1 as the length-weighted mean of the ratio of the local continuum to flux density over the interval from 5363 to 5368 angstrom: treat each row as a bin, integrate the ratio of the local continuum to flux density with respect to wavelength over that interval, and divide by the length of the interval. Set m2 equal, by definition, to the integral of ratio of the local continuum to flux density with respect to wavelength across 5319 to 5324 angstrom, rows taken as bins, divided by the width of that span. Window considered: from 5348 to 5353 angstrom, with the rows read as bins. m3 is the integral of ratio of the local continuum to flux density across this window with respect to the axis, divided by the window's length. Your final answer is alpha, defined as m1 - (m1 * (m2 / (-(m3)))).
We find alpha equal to 2.02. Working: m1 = 0.91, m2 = 1.16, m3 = 0.946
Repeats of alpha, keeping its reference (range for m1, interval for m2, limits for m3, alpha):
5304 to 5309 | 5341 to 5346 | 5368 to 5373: 2.20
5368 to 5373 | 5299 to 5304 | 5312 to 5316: 2.26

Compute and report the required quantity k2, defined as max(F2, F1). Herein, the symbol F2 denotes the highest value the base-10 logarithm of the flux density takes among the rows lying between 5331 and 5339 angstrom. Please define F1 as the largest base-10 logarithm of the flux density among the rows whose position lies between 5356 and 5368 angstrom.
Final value 0.134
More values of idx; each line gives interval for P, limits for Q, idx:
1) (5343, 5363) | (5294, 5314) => 0.5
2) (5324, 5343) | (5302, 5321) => -0.2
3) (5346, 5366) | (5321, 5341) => 0.8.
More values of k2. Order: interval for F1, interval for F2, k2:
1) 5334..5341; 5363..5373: 0.134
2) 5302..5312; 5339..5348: 0.124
